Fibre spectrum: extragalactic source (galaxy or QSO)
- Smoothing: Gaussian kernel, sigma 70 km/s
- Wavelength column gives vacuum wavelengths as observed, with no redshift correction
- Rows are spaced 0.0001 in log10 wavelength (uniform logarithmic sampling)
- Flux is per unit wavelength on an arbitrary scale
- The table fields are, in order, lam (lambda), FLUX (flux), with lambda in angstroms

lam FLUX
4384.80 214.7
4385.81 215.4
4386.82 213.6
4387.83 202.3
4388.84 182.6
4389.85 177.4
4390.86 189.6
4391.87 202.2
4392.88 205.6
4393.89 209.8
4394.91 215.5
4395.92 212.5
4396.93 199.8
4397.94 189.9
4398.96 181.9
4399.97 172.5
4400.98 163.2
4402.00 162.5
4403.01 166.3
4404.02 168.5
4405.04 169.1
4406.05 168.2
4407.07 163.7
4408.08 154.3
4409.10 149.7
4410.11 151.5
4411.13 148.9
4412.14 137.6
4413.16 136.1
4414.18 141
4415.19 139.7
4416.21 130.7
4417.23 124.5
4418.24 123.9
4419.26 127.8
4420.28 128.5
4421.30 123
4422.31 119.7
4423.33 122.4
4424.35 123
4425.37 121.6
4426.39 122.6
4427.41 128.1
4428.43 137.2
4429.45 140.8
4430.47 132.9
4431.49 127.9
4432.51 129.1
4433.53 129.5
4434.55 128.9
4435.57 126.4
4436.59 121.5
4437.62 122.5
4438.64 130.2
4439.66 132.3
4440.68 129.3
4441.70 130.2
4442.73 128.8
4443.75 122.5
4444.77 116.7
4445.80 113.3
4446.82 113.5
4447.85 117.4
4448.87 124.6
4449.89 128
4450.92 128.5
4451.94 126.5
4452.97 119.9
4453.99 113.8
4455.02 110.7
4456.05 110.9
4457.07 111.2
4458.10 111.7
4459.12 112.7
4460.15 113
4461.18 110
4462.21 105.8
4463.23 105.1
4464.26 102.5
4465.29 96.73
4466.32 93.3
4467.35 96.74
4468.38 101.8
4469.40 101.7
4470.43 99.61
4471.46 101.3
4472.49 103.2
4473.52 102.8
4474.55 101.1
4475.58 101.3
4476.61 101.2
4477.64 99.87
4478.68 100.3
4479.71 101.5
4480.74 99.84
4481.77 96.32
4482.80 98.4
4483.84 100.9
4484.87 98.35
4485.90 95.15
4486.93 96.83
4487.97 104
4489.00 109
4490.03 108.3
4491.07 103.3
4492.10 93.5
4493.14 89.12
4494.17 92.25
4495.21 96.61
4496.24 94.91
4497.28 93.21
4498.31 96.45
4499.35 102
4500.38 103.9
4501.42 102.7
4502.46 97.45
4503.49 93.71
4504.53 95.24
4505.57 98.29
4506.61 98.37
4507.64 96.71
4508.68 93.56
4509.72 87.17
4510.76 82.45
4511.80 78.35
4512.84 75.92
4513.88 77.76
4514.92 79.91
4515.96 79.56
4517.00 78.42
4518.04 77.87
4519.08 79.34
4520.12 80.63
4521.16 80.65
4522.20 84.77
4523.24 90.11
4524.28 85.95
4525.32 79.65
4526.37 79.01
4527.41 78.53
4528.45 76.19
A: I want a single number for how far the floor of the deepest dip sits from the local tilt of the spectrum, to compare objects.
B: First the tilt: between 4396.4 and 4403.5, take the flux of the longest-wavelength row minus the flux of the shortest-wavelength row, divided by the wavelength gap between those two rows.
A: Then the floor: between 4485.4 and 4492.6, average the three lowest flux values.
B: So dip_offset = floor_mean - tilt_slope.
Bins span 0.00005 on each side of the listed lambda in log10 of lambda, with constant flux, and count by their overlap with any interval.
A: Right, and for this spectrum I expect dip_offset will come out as 101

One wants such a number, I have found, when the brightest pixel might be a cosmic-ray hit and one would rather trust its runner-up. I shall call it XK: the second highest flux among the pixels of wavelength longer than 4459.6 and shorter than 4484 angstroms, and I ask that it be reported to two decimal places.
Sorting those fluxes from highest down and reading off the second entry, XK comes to 110.00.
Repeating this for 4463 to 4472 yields 102.50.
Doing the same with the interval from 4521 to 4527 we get 85.95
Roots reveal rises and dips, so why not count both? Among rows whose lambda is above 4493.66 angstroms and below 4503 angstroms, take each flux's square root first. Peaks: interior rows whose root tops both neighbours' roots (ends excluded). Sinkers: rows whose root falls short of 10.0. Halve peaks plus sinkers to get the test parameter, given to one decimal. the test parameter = 4.0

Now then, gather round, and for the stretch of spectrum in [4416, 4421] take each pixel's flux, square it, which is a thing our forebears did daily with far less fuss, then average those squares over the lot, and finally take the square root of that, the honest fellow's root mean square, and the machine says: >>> 127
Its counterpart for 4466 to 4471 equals 99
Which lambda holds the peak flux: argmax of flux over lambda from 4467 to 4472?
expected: 4468.38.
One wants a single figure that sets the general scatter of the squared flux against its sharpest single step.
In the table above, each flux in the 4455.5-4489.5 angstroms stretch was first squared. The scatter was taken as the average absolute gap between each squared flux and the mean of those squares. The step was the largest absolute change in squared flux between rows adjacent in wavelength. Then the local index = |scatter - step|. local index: 571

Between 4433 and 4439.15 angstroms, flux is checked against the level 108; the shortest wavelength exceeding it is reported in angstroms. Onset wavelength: 4433.53 angstroms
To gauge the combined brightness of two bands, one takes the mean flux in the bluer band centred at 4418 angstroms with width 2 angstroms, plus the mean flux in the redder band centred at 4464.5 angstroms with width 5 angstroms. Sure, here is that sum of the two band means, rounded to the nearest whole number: 225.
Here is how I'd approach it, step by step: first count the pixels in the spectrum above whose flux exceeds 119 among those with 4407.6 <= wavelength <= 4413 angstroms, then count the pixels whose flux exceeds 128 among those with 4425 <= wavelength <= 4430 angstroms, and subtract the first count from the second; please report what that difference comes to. -2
